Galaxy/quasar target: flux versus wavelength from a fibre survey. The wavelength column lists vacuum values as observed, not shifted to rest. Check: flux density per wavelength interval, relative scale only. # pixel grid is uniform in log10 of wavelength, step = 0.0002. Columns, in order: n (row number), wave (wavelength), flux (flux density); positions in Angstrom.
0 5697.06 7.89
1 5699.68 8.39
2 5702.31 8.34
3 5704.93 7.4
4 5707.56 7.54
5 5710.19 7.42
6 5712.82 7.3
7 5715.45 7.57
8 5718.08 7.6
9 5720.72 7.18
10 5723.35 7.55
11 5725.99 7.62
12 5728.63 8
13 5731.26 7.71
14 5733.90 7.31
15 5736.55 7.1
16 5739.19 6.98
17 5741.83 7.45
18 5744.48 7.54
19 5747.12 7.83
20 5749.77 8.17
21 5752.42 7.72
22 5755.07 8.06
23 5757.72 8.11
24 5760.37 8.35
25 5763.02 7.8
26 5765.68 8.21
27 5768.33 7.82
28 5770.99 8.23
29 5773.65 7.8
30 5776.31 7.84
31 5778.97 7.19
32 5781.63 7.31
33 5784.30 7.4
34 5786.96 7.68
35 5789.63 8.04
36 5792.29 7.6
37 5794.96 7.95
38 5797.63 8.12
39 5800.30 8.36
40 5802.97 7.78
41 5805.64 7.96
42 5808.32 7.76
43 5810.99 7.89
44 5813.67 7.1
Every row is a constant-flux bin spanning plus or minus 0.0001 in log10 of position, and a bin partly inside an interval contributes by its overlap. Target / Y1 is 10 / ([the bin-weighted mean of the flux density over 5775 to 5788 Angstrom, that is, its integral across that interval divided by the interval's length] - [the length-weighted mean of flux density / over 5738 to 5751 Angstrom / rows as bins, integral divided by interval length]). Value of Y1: -85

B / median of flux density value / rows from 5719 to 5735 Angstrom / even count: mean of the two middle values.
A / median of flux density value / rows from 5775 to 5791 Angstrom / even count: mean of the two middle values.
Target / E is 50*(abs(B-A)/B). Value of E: 0.3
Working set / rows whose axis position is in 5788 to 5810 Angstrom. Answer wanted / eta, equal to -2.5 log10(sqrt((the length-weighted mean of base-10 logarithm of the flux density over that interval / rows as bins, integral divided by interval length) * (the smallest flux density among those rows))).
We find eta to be -1.04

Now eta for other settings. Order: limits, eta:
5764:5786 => -1.01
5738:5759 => -0.99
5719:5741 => -0.98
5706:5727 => -1.00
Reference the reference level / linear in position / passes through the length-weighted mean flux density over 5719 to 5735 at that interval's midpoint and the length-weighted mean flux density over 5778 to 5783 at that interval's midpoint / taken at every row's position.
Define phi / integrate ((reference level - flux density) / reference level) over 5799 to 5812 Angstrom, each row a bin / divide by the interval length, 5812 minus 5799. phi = -0.120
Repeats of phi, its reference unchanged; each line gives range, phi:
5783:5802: -0.098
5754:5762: -0.106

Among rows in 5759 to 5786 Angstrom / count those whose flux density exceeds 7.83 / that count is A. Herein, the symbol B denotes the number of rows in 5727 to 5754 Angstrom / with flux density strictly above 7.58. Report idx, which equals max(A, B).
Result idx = 5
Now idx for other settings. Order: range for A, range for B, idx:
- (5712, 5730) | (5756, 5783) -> 8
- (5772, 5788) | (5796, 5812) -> 6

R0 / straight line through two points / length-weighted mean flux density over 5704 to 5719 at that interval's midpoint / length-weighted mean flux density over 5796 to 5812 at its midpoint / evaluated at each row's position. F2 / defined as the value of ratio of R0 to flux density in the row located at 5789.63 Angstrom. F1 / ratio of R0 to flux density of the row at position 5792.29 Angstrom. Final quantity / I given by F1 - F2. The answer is 0.06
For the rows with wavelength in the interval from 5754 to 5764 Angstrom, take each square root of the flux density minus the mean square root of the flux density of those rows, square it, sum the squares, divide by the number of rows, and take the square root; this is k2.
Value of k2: 0.034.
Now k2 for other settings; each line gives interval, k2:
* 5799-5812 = 0.038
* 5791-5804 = 0.047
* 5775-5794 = 0.051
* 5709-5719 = 0.022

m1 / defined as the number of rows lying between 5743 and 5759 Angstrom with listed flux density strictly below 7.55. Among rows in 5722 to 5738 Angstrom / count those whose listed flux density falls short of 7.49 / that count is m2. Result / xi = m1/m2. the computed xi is 0.5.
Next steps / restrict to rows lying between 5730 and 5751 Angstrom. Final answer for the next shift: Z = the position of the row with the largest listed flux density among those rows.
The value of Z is 5749.77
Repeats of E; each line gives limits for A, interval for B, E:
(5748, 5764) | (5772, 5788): 3.6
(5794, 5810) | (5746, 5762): 0.8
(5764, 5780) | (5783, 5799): 0.1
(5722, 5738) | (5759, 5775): 2.7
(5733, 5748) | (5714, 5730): 1.4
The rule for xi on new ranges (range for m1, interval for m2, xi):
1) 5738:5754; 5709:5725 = 1.0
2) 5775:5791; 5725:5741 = 1.0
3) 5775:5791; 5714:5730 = 3.0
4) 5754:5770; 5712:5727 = 0.0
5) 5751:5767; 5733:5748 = 0.0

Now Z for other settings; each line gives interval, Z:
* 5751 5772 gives 5760.37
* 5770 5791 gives 5770.99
